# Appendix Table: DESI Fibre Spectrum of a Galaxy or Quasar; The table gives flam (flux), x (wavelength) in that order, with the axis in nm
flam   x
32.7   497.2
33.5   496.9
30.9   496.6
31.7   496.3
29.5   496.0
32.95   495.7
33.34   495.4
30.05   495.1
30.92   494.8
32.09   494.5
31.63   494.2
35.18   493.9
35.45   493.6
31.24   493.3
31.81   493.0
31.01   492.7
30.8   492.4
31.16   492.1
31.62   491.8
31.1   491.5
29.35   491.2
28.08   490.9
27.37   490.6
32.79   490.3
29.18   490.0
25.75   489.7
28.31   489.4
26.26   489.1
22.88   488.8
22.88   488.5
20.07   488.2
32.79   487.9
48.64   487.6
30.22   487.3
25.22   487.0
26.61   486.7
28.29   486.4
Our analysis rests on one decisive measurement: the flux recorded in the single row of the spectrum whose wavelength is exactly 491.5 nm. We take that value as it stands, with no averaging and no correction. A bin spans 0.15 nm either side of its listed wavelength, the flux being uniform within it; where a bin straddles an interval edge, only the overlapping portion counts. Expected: 31.1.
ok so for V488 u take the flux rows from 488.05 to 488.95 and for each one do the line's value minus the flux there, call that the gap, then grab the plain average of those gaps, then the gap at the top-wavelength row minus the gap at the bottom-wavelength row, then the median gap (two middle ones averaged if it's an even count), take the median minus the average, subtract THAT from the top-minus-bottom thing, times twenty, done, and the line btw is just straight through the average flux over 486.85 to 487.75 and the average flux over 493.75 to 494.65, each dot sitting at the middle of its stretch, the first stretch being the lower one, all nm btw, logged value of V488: -40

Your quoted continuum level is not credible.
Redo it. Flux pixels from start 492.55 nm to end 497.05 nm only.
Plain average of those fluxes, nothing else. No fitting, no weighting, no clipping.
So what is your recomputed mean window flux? 32.1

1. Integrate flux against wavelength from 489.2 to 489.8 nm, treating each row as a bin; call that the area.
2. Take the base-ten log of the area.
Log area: 1.21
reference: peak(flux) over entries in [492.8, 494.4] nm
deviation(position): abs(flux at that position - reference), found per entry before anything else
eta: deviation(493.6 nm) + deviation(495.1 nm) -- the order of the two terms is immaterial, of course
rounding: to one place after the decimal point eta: 5.4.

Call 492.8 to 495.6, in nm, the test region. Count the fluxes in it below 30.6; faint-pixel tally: 1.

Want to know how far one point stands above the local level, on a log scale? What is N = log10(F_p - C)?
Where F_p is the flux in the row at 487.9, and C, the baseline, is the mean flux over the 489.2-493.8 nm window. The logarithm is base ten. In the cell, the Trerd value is 0.39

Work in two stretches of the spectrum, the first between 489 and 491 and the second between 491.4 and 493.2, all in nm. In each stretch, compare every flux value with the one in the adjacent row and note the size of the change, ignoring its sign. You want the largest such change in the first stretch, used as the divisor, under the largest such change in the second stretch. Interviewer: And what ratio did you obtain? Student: 0.15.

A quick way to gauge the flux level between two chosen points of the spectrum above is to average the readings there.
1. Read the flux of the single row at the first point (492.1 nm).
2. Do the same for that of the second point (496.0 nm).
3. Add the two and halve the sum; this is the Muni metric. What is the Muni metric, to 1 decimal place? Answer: 30.3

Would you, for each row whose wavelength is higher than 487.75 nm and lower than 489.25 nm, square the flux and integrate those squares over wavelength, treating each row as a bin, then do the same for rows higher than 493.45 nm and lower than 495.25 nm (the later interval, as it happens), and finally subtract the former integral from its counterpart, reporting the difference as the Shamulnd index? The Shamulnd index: 951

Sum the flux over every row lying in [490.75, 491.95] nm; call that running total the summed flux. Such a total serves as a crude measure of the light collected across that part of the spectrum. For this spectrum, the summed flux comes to 120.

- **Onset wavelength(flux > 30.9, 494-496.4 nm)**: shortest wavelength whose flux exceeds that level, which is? 494.2 nm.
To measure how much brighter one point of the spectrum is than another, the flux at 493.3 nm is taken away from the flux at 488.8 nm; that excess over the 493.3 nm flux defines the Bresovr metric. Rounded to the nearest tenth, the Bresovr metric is -8.4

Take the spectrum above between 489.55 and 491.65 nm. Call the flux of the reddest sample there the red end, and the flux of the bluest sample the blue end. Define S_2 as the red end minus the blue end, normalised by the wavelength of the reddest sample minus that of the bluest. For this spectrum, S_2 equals 3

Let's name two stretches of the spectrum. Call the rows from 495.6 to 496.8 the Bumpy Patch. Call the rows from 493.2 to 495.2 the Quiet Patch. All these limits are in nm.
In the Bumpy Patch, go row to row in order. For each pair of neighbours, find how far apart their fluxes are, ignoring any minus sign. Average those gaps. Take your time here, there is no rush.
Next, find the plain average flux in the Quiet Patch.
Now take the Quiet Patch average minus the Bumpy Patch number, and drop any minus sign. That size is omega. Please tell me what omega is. 30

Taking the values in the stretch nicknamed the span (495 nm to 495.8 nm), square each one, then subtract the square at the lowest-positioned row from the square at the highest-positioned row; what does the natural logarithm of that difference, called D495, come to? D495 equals 5.21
